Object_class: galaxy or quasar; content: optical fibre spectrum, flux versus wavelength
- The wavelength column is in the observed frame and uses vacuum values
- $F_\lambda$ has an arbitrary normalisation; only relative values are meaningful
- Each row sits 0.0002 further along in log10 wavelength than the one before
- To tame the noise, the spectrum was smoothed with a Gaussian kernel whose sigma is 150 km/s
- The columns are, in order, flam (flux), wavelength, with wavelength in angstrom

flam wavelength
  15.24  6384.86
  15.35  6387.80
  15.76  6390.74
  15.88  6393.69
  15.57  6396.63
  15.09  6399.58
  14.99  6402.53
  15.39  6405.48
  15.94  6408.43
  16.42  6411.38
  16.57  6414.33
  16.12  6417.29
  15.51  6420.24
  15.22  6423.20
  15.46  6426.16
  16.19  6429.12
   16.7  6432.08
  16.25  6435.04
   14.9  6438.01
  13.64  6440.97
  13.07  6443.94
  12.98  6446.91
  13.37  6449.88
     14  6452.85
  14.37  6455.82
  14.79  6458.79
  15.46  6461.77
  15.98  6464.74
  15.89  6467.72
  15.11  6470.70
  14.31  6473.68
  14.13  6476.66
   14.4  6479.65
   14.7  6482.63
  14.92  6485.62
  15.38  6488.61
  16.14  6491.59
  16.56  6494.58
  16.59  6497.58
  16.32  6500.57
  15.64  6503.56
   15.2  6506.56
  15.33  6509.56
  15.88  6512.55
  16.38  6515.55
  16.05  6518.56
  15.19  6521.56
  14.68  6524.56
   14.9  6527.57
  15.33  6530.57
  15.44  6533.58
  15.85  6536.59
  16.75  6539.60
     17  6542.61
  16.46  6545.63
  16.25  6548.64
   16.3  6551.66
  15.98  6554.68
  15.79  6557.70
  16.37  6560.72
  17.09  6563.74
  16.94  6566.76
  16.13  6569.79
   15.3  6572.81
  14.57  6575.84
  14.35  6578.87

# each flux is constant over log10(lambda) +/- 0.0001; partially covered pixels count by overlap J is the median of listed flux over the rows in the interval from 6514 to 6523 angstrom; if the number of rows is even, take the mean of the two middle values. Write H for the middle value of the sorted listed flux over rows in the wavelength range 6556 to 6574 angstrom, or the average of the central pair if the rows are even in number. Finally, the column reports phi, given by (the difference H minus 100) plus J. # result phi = -67.7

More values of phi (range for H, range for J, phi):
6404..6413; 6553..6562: -68.1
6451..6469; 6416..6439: -69.1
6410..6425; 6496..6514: -68.1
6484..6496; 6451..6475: -69.3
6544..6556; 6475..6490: -69.0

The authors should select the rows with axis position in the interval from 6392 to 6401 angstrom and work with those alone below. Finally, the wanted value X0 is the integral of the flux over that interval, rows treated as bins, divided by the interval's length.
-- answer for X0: 15.5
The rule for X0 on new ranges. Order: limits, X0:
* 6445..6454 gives 13.4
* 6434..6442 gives 14.9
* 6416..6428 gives 15.6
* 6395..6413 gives 15.6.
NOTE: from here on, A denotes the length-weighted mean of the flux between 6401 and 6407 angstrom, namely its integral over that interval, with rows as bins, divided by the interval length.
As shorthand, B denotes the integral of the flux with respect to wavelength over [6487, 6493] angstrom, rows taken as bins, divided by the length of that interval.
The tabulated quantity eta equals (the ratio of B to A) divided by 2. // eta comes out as 0.52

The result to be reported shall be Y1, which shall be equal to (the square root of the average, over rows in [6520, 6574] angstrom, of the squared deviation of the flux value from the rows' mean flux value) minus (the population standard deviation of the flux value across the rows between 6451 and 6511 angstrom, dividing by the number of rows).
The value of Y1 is -0.1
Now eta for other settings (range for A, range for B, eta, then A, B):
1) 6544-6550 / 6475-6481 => 0.44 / 16.4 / 14.3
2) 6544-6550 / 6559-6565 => 0.51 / 16.4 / 16.7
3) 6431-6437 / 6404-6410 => 0.48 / 16.3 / 15.7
